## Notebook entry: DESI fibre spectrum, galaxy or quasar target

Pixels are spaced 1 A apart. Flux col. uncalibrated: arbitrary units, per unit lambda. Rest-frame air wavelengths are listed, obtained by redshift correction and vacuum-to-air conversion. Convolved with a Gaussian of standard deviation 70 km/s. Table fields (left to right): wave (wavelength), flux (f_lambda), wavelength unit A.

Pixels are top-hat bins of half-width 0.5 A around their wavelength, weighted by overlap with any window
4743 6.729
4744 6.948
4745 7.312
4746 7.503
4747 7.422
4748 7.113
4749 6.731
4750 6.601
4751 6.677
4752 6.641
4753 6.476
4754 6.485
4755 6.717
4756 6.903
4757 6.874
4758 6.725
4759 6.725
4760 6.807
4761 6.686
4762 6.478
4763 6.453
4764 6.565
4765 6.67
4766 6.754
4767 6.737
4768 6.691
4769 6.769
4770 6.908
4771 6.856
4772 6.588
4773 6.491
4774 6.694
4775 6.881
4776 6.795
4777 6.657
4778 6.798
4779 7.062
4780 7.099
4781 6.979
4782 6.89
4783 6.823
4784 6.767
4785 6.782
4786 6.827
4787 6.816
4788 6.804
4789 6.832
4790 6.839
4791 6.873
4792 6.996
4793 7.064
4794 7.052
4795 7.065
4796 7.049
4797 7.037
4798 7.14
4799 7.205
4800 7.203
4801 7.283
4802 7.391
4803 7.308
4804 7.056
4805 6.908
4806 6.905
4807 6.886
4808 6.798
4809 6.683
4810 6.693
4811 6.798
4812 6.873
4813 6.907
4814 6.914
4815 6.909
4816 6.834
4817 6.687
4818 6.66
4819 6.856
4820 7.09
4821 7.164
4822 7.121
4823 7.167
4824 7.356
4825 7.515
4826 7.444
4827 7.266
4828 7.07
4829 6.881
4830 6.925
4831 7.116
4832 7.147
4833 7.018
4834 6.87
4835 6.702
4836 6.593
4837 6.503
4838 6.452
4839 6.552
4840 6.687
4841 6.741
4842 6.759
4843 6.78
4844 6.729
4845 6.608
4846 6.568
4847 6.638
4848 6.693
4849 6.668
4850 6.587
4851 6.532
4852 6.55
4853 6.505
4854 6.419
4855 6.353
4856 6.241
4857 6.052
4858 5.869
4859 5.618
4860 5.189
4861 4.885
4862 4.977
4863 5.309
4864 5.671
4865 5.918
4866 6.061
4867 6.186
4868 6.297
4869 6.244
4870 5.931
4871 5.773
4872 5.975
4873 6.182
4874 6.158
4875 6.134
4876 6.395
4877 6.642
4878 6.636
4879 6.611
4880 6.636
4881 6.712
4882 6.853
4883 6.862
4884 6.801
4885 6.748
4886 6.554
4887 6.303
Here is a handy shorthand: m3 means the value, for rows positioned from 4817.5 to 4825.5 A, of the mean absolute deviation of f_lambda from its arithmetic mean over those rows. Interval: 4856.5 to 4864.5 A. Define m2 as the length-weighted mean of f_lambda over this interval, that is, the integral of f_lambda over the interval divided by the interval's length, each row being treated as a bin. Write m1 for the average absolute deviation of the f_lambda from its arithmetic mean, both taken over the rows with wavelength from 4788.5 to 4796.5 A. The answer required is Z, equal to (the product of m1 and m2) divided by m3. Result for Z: 3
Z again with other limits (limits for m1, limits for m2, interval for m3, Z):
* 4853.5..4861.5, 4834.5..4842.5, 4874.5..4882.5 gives 19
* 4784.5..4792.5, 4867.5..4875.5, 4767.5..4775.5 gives 2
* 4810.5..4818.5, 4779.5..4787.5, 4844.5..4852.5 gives 12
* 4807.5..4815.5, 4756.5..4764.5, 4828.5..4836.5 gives 4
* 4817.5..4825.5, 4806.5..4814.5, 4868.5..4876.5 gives 8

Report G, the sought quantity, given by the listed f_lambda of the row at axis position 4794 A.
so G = 7.052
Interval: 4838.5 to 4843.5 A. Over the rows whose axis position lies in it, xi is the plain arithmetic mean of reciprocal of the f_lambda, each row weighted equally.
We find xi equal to 0.149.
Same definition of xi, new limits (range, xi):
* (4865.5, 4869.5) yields 0.161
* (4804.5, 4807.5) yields 0.145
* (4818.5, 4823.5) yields 0.141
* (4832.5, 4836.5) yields 0.147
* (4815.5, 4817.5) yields 0.148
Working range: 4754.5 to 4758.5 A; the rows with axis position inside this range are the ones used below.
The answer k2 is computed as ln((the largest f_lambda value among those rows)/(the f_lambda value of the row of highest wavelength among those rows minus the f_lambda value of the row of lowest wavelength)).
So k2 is 6.76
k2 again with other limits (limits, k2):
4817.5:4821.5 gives 2.65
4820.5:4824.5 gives 3.65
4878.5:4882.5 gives 3.34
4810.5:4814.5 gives 4.09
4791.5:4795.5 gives 4.63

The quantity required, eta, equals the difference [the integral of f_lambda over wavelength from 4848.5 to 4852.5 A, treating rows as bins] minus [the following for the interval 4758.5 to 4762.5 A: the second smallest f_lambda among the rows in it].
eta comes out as 19.7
